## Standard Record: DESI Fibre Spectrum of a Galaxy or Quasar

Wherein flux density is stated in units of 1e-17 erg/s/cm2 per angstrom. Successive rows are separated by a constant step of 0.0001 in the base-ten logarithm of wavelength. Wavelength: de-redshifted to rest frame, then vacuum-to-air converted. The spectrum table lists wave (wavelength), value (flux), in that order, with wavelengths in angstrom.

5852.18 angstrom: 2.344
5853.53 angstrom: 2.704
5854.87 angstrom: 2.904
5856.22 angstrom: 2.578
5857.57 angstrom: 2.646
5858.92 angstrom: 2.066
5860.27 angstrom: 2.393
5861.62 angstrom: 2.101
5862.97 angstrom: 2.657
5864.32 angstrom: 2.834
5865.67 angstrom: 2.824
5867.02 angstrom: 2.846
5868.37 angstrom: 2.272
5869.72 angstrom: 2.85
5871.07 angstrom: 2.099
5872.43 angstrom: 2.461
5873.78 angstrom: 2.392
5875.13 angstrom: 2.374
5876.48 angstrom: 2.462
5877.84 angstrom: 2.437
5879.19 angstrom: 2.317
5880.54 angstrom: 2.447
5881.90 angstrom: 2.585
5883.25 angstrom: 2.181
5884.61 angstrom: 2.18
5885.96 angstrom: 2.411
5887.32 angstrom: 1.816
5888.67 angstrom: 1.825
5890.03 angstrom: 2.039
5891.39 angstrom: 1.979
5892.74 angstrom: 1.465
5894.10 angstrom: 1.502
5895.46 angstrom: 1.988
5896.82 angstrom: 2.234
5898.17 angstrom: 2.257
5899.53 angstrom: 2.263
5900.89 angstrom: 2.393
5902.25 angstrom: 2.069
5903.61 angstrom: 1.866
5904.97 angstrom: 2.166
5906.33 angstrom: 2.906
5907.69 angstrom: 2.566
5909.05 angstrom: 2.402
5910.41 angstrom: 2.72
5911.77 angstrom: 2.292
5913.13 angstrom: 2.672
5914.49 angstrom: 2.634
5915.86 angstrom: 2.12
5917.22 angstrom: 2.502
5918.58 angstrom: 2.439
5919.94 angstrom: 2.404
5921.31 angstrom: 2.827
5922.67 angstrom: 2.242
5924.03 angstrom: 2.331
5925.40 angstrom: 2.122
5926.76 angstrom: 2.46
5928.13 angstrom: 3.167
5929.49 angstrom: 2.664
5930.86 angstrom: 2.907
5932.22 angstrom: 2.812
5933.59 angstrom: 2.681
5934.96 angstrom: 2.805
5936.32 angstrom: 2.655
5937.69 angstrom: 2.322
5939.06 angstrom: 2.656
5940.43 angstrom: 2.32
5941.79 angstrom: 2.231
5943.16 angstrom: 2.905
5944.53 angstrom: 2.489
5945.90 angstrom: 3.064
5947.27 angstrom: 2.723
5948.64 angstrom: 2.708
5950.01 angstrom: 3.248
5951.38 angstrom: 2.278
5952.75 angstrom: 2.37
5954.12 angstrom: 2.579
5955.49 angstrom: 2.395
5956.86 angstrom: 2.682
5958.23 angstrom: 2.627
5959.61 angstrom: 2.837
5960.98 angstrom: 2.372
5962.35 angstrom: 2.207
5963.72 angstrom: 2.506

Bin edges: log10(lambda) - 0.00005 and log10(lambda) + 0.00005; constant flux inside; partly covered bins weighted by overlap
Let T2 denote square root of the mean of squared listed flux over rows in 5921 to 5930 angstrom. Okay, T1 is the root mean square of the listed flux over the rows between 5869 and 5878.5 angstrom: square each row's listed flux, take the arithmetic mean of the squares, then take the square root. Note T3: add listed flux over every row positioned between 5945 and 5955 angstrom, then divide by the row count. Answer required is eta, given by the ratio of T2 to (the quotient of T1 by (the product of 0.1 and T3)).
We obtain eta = 0.284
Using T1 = 2.45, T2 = 2.57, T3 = 2.71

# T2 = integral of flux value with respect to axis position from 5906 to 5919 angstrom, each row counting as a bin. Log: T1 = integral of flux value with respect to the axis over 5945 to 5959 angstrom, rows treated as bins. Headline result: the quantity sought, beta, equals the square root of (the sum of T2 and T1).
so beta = 8.37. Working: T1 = 37.3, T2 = 33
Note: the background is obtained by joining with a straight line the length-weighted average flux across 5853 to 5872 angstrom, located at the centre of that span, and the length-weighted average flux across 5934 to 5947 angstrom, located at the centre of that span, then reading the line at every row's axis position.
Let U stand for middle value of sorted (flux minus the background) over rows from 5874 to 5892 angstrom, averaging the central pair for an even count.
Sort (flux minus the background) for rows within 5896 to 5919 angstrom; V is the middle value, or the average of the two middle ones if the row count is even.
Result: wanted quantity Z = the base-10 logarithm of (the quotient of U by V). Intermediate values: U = -0.25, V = -0.188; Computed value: 0.1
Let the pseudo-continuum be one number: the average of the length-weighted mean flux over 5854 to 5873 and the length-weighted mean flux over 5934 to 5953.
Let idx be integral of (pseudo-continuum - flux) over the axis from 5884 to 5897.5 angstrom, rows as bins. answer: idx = 8.7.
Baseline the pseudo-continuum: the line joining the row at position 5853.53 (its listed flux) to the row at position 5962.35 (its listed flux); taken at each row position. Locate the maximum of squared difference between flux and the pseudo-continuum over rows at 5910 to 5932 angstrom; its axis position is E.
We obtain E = 5928.13 angstrom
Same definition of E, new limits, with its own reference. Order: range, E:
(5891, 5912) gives 5892.74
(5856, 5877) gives 5858.92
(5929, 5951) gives 5950.01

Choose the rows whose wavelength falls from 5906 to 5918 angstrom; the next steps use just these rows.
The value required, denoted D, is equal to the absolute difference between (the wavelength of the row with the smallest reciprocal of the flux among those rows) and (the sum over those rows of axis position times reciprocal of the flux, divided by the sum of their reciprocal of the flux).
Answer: 5.6 angstrom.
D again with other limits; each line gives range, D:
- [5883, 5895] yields 3.2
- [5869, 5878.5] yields 4.1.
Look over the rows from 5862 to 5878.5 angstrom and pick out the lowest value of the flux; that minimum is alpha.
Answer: 2.099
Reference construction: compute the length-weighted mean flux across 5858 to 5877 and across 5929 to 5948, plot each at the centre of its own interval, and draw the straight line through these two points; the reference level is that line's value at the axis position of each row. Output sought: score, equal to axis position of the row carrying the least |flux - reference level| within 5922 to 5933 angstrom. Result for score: 5929.49 angstrom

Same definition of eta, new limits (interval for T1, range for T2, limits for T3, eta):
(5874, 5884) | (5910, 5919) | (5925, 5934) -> 0.279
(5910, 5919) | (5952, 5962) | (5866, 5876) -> 0.254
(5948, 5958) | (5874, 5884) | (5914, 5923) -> 0.224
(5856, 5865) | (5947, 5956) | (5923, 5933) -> 0.280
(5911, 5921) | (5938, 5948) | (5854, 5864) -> 0.268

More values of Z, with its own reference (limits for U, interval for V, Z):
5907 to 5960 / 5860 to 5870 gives -1.7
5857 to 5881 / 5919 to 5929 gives -0.2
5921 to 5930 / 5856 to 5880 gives 0.1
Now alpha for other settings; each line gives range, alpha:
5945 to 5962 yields 2.278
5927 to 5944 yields 2.231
